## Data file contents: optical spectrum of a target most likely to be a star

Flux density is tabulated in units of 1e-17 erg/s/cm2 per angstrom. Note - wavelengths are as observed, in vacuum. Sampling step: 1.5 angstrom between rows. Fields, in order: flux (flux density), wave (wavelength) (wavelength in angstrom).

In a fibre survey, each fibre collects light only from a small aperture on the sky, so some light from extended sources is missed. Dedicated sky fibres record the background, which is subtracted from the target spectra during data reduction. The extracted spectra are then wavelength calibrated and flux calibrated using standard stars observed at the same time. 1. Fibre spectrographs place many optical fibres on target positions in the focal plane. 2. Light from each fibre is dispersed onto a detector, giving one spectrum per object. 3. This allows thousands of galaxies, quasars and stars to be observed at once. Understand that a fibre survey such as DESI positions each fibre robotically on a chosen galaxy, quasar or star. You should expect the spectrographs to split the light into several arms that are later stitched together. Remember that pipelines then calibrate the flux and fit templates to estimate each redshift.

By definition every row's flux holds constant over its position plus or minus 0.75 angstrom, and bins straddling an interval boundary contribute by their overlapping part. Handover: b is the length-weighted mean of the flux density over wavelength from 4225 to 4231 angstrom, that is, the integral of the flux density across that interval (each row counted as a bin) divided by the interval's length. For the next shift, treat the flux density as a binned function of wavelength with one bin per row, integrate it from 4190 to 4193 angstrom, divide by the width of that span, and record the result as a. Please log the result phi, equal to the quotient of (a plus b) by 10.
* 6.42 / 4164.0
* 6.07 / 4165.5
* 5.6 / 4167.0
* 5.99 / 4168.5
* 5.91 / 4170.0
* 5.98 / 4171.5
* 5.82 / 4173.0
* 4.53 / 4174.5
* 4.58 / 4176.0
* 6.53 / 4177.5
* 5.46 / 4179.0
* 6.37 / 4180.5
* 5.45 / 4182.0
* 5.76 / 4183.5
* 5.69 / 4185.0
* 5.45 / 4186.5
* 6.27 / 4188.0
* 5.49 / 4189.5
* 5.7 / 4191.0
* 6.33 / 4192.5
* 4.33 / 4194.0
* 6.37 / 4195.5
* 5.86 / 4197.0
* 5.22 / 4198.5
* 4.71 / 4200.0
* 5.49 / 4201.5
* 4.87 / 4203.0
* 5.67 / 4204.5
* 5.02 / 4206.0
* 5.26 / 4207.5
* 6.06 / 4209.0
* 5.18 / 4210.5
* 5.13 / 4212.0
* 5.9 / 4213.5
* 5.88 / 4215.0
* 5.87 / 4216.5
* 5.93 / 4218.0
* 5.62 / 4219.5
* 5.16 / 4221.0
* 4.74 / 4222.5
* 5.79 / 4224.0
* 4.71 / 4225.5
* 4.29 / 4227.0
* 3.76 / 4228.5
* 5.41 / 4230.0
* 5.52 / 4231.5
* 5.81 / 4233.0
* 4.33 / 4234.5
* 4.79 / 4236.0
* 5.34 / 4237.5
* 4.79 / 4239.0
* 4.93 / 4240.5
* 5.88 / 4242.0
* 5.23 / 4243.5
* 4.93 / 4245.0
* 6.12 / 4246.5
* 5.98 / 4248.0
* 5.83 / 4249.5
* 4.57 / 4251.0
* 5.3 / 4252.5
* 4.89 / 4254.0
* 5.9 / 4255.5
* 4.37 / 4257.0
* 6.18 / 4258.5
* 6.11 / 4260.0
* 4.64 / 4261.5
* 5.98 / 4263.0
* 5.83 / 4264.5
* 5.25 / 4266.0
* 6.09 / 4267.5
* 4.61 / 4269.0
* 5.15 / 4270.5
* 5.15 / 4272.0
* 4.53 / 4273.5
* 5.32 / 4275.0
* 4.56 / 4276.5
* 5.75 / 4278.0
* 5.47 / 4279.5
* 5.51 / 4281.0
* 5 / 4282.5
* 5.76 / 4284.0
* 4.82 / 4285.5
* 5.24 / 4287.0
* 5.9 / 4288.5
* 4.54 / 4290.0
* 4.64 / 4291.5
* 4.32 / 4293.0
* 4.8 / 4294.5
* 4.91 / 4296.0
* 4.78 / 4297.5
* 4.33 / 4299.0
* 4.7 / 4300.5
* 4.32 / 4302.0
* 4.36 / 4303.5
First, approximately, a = 5.9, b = 4.6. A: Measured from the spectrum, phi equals 1.05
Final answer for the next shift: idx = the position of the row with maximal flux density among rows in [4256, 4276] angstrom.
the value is 4258.5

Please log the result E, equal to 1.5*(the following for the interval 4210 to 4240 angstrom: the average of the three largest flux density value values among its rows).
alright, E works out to 8.9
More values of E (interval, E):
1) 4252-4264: 9.1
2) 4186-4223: 9.5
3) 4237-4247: 8.7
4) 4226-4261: 9.2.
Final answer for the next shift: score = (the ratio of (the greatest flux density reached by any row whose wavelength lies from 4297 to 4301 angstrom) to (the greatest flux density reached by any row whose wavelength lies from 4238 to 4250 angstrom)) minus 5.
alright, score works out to -4.22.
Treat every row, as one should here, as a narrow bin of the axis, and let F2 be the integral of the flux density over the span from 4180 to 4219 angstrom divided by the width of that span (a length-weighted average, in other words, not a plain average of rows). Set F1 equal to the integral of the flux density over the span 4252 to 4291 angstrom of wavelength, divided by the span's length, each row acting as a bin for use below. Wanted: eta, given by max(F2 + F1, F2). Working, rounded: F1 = 5.30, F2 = 5.6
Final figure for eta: 10.9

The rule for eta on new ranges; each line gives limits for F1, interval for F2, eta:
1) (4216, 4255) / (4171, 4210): 10.8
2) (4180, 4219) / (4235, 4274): 10.9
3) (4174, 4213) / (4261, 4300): 10.6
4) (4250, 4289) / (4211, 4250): 10.6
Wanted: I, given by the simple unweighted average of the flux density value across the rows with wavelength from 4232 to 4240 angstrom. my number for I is 5.01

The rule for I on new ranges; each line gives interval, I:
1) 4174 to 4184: 5.53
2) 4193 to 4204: 5.26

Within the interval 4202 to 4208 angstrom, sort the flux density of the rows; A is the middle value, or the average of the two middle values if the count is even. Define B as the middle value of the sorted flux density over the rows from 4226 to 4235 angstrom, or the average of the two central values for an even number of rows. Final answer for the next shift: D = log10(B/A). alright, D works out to -0.023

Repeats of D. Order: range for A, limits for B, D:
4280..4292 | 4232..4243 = -0.016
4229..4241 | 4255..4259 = 0.060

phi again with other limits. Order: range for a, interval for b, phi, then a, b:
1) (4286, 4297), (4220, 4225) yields 1.01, 4.9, 5.2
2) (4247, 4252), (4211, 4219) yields 1.12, 5.5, 5.7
